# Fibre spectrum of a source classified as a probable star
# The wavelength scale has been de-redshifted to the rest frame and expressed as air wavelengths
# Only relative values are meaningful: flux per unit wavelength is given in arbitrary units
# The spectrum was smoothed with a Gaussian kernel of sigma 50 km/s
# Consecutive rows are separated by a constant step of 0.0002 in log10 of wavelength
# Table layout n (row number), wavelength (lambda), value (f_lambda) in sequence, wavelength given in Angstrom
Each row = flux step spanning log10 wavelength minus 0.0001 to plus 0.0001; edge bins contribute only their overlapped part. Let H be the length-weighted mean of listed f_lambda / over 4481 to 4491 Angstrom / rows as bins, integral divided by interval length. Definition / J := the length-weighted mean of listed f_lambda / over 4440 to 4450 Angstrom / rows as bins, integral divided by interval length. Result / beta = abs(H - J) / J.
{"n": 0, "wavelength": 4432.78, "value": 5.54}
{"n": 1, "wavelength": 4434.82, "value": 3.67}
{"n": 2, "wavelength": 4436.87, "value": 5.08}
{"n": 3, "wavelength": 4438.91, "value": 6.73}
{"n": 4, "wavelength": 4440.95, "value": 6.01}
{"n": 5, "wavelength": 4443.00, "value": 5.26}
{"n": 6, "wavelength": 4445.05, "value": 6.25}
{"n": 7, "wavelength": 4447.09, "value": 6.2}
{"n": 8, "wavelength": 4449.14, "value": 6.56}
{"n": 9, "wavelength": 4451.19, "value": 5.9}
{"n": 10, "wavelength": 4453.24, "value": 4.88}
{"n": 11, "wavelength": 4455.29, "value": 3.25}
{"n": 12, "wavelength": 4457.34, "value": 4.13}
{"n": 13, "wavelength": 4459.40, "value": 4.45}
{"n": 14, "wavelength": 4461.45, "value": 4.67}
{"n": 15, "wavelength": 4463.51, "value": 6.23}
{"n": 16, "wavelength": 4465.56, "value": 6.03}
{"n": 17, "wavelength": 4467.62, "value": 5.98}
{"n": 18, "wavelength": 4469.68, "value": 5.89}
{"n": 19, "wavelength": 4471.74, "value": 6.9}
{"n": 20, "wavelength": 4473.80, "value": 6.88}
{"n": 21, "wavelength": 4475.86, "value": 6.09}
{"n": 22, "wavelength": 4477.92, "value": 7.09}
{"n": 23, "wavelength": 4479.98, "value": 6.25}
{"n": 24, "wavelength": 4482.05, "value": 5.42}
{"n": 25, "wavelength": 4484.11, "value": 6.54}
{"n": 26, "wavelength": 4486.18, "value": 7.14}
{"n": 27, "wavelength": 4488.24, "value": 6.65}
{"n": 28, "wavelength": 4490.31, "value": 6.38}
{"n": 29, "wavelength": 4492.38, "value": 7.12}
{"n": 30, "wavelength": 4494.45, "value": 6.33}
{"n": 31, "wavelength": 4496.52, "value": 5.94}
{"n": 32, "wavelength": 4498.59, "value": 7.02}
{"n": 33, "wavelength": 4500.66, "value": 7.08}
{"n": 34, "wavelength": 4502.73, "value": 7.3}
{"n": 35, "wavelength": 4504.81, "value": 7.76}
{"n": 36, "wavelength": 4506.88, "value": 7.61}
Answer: 0.06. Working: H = 6.4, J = 6.0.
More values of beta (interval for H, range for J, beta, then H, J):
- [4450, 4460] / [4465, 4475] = 0.28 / 4.6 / 6.3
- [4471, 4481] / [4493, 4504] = 0.02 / 6.6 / 6.8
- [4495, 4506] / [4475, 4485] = 0.12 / 7.0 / 6.3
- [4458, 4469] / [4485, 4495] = 0.19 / 5.4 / 6.7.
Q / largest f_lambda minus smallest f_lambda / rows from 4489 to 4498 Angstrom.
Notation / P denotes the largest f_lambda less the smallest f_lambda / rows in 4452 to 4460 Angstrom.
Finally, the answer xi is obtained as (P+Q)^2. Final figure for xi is 7.9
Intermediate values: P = 1.63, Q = 1.18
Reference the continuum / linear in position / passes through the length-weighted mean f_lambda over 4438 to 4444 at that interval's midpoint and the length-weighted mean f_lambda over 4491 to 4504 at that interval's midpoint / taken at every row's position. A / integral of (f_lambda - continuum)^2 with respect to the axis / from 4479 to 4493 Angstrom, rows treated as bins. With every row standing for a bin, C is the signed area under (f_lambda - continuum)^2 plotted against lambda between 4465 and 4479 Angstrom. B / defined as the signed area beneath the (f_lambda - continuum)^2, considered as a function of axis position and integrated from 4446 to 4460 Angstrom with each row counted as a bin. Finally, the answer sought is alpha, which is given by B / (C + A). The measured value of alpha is 5.3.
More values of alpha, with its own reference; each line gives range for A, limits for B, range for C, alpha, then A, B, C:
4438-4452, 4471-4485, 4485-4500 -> 0.8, 3.0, 5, 3.0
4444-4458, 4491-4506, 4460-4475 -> 0.1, 29.2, 4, 8.7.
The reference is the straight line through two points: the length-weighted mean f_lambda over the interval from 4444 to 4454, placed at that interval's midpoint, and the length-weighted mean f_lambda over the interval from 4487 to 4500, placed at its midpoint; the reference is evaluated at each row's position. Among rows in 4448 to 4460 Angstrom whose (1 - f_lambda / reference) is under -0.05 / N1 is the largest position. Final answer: 4449.14 Angstrom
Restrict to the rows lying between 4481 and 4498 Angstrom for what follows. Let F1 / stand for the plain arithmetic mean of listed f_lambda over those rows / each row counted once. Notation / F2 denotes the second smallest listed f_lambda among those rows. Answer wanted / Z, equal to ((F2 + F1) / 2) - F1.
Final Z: -0.25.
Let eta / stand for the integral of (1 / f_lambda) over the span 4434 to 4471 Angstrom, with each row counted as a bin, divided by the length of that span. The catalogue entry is 0.192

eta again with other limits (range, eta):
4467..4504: 0.153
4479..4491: 0.157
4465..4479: 0.157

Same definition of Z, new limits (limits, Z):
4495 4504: 0.09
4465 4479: -0.21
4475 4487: -0.17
